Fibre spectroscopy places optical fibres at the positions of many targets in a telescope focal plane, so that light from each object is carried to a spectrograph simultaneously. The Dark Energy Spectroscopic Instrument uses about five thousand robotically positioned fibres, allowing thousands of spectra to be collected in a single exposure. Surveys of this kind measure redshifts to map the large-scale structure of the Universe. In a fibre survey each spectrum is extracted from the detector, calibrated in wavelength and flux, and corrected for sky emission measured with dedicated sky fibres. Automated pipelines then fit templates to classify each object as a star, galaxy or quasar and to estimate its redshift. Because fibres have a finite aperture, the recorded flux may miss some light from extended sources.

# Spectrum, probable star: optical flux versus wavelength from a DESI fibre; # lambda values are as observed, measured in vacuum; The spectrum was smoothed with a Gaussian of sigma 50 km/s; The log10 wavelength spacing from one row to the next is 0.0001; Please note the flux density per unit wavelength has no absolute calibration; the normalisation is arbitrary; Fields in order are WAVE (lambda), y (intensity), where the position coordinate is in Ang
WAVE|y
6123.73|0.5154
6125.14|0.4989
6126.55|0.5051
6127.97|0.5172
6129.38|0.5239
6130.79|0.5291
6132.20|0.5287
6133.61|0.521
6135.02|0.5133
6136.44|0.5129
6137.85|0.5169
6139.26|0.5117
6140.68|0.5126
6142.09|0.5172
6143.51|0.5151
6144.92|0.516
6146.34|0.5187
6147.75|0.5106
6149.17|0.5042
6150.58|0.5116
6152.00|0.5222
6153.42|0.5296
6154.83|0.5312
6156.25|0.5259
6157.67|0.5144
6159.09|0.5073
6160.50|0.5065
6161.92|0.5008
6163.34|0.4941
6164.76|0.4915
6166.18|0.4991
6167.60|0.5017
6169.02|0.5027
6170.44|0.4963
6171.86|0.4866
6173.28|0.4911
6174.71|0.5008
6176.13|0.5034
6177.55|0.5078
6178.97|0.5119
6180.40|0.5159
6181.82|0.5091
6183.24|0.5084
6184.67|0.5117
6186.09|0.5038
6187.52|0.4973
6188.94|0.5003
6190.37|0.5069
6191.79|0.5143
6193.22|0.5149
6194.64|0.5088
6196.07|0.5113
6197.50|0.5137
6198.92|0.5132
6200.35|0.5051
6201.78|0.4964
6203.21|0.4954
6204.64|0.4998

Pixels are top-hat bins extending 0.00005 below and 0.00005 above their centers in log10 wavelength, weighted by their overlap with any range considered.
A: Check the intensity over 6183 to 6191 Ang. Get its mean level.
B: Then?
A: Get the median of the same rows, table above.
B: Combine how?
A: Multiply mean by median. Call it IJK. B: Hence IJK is 0.255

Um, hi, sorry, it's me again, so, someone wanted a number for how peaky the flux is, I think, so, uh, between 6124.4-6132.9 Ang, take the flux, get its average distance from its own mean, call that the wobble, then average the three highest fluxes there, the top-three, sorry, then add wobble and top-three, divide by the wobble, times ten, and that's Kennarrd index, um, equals 532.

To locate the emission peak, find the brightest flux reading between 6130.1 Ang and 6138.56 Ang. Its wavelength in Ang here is 6130.79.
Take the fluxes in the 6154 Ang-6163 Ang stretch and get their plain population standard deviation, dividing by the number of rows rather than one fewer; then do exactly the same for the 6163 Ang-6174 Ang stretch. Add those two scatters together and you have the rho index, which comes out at 0.016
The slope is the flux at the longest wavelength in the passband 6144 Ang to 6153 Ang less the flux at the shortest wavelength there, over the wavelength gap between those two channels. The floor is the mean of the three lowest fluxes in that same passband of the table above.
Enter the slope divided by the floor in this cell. 0.0017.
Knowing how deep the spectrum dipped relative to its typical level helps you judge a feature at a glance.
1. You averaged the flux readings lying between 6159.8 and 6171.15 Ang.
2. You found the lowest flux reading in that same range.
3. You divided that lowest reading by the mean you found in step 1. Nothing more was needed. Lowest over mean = 0.985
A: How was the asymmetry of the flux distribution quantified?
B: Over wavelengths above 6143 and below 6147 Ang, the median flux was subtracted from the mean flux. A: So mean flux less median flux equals 0.0006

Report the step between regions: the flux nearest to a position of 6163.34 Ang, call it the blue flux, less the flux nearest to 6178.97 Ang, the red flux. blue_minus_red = -0.018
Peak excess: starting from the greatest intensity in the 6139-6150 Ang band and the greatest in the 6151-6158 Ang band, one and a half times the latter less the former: 0.278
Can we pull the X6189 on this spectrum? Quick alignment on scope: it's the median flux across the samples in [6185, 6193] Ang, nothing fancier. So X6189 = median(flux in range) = 0.504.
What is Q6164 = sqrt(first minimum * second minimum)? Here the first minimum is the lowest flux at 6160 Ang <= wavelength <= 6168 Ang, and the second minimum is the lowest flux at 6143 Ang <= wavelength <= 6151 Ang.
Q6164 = 0.498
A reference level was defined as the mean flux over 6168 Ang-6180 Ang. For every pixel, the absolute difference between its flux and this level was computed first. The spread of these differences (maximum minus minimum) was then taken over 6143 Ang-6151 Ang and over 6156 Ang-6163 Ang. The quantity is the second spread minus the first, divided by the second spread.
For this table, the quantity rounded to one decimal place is 0.4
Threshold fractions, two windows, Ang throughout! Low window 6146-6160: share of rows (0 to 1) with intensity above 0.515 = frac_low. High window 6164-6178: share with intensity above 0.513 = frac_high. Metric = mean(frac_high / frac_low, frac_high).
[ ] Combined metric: 0.0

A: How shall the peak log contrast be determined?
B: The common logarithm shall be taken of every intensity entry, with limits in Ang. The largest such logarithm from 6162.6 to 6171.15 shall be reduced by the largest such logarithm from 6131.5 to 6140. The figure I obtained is -0.022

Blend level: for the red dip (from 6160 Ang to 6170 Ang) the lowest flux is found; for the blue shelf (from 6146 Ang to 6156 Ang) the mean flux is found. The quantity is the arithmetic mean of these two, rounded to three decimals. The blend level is 0.505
